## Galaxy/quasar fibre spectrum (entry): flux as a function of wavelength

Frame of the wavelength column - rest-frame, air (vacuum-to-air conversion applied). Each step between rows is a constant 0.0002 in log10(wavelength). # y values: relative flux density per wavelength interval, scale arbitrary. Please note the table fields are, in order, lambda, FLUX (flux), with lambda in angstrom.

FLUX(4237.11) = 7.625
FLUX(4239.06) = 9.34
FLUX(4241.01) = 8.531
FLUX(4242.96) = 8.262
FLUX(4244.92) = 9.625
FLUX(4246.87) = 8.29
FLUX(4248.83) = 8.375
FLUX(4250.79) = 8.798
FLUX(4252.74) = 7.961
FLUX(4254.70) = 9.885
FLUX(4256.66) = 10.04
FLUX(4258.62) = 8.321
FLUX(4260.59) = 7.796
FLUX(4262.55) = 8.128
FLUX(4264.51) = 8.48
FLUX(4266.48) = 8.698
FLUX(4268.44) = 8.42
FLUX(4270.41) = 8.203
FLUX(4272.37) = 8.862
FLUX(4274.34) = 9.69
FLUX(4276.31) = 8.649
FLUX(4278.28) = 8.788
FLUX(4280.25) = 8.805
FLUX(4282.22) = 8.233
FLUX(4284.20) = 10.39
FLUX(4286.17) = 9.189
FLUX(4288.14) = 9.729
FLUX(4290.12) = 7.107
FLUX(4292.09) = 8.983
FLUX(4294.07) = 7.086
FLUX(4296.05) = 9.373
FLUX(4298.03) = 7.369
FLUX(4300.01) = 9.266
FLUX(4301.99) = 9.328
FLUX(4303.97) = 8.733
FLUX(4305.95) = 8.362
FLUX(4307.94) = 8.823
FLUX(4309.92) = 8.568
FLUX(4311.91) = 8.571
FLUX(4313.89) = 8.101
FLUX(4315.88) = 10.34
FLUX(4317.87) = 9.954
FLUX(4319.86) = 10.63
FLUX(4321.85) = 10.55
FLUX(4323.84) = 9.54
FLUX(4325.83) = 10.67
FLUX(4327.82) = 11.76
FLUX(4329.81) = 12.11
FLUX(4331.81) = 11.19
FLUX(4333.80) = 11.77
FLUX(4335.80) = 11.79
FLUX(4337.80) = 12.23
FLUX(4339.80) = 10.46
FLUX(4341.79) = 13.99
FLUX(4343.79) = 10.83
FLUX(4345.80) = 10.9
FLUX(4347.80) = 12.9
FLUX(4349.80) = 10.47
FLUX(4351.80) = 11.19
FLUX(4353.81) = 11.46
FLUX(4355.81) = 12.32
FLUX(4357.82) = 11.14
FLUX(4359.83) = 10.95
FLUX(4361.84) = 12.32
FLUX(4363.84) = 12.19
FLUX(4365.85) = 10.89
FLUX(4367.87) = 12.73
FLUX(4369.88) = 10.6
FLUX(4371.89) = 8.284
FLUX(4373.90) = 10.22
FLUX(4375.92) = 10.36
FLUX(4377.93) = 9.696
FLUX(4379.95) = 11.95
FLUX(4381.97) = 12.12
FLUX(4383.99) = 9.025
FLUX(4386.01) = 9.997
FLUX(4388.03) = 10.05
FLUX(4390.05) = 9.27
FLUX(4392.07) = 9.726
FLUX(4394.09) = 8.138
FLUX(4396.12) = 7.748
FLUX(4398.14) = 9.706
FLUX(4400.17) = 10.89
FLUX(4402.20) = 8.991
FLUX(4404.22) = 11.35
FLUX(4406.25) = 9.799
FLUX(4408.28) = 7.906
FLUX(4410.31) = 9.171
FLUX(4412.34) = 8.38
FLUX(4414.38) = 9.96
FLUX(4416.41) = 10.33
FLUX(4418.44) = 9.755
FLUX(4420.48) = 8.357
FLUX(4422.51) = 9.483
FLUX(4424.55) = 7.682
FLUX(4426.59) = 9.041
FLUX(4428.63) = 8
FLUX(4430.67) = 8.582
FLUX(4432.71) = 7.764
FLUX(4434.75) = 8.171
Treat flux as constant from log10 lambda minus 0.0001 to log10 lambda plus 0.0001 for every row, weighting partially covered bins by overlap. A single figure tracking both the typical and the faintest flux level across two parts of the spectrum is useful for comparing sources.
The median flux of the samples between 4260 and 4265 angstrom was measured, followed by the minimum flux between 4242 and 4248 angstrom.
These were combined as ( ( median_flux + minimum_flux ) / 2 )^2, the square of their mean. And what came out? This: 67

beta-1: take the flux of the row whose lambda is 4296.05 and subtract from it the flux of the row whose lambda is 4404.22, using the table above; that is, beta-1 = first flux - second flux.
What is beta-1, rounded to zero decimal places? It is -2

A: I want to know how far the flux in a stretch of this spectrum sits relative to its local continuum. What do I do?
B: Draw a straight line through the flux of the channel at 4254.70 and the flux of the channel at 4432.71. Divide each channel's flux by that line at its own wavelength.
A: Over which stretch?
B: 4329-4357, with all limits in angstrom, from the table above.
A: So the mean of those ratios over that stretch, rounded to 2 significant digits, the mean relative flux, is 1.3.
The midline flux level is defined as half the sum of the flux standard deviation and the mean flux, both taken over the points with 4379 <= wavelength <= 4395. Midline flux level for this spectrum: 5.7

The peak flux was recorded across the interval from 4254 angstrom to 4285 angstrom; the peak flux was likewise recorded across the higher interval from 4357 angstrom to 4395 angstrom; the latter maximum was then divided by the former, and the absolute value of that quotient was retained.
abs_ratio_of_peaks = 1.225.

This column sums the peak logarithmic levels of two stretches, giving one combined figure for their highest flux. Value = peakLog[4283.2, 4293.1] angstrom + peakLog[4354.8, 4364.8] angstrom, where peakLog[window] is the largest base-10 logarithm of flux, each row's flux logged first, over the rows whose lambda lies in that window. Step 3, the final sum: 2.11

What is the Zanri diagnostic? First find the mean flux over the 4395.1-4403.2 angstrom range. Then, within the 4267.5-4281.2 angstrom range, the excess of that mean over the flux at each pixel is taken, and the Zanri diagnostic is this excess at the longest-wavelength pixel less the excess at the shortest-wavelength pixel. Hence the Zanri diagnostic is -0.4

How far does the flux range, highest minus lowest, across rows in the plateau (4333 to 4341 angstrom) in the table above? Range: 1.77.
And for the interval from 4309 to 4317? 2.24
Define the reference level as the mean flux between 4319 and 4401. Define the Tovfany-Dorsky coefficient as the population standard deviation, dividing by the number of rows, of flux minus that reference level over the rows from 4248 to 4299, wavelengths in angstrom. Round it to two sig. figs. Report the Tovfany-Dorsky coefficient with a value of 0.84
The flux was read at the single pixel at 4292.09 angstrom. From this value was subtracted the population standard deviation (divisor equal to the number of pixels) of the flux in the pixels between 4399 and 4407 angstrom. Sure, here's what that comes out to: 8.1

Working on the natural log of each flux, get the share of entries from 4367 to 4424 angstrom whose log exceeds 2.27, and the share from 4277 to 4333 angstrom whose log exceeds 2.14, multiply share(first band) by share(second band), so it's 0.477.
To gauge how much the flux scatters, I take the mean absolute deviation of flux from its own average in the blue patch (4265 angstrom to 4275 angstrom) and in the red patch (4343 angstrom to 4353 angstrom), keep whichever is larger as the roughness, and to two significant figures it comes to 0.66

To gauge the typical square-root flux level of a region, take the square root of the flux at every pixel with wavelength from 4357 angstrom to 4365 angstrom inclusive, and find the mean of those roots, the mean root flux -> 3.41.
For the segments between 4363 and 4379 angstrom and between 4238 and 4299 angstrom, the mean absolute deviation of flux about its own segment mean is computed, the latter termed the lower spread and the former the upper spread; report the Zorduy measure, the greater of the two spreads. 0.99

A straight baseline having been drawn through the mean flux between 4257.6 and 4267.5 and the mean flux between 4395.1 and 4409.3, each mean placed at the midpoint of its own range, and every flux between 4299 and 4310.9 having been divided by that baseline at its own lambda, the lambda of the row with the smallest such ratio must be 4305.95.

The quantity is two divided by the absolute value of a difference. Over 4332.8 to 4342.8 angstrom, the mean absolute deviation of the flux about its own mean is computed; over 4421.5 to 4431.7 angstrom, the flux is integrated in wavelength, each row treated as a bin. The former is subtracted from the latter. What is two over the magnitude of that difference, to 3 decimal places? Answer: 0.023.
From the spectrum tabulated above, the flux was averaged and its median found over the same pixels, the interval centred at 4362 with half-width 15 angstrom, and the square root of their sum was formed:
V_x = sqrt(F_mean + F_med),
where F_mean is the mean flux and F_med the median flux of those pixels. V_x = 4.73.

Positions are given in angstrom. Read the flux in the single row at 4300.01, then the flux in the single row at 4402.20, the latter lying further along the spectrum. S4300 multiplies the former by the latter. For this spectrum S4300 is 83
